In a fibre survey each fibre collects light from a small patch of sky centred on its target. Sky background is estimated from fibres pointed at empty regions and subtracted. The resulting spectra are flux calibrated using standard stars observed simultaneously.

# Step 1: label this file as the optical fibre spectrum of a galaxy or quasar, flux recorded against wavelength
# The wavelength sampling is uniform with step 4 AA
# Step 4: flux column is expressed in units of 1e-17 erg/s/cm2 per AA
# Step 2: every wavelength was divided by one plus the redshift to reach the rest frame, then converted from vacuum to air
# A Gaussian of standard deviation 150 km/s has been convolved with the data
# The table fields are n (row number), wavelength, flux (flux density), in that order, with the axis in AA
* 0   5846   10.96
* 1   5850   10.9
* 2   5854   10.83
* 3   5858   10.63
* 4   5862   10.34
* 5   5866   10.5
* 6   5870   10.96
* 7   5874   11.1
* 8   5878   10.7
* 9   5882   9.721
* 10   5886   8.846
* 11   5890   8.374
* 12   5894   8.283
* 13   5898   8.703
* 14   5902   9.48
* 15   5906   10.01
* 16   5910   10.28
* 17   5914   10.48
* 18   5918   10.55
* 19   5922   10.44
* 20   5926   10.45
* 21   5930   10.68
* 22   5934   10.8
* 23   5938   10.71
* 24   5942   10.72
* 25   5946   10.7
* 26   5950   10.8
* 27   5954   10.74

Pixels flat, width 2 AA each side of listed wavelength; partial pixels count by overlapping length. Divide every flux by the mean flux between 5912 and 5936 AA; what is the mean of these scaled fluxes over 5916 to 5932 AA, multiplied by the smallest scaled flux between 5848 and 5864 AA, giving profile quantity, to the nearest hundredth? 0.98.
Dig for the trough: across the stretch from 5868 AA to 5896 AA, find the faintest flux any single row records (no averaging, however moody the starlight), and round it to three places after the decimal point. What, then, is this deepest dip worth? 8.283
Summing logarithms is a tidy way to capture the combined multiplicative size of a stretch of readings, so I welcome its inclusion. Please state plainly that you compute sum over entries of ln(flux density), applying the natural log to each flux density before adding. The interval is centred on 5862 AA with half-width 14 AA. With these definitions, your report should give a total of 16.6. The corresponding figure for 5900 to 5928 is 16.3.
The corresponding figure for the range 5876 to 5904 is 15.5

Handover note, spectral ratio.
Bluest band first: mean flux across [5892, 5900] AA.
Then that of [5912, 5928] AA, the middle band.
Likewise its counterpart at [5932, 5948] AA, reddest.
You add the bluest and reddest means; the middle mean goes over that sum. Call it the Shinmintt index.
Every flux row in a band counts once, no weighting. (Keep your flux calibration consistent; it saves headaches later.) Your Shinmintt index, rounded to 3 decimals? 0.545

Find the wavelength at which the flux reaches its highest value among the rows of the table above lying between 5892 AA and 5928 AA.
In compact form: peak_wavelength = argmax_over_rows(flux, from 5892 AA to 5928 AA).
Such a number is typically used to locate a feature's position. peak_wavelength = 5918 AA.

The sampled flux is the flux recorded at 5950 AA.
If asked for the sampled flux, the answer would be 10.8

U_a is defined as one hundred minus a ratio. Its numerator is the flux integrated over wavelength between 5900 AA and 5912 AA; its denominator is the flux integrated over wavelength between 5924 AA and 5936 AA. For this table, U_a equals 99.1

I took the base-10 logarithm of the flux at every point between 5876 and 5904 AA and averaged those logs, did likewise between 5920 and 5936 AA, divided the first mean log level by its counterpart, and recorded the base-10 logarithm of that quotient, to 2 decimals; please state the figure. -0.03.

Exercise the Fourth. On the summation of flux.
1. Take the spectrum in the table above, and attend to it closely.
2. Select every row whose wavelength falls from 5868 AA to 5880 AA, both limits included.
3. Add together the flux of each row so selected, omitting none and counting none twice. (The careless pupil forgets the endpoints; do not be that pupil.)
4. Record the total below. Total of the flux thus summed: 32.8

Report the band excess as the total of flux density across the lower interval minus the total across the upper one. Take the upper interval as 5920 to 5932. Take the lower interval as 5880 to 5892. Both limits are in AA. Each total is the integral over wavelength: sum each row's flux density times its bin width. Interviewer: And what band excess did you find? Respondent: -19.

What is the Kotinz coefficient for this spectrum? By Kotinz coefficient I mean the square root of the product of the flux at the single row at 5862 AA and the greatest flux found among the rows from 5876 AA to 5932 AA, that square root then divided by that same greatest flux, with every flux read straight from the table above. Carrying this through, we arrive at 0.98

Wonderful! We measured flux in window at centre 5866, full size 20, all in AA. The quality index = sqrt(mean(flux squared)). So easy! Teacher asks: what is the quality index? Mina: 10.7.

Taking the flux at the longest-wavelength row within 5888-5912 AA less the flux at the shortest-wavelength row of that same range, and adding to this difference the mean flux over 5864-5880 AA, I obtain 12.7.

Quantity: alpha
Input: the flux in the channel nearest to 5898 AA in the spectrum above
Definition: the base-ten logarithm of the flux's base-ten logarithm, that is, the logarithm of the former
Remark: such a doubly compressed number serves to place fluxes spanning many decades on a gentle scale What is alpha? -0.027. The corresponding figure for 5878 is 0.013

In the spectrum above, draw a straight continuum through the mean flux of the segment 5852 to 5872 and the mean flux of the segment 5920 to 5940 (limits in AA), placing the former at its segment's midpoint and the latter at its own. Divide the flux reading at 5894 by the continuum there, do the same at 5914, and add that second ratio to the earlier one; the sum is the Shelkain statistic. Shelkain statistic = 1.77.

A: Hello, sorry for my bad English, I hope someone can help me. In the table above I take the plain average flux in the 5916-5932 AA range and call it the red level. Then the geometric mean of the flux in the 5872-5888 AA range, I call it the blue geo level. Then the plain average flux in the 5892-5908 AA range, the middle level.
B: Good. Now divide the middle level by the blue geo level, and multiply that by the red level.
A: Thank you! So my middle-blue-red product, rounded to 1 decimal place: 9.6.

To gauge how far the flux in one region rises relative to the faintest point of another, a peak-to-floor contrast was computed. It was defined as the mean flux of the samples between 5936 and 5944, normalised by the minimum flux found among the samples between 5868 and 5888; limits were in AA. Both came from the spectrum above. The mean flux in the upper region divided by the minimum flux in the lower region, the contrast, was 1.21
